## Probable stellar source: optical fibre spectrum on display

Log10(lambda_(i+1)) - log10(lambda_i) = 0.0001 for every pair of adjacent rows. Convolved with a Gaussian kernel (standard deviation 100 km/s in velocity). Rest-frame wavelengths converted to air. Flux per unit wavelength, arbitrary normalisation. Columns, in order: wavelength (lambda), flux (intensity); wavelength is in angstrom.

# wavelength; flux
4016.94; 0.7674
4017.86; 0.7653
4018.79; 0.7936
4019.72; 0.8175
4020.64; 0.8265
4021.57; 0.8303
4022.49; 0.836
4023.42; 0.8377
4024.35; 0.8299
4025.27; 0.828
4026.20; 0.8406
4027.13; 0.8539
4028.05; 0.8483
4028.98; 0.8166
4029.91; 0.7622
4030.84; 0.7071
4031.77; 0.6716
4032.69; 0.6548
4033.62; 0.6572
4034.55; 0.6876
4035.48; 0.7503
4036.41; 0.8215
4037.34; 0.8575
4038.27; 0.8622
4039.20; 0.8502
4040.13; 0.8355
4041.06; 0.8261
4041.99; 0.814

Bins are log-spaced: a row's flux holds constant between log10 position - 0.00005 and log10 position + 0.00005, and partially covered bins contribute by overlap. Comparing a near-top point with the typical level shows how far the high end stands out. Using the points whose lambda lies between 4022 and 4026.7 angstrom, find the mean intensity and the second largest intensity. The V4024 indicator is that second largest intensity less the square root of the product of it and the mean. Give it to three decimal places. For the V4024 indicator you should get 0.002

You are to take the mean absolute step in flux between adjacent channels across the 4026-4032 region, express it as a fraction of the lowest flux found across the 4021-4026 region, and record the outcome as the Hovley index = 0.0394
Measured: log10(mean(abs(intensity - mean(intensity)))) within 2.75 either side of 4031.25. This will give -1.3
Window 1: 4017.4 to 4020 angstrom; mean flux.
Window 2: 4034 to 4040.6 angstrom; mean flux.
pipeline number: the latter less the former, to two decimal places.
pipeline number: 0.02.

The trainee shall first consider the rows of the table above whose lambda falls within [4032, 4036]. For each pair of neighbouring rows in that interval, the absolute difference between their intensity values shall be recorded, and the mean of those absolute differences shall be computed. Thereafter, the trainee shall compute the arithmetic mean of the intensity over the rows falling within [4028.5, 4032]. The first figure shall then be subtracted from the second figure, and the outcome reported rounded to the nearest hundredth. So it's 0.71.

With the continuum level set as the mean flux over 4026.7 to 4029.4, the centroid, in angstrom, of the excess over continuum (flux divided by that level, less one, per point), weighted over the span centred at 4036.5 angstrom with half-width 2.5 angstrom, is 4034.5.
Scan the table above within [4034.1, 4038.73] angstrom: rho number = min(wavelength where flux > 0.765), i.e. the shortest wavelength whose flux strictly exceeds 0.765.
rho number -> 4036.41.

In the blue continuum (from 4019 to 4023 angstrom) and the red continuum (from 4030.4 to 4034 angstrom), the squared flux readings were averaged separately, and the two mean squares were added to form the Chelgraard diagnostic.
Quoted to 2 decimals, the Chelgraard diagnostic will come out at 1.14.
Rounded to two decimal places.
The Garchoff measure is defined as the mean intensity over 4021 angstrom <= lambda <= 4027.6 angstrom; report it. 0.84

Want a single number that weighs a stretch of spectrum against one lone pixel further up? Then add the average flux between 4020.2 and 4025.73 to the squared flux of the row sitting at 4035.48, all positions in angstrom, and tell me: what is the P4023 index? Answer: 1.39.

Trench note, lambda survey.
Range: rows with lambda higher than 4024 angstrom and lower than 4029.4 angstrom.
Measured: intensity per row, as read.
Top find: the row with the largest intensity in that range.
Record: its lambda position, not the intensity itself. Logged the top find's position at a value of 4027.13 angstrom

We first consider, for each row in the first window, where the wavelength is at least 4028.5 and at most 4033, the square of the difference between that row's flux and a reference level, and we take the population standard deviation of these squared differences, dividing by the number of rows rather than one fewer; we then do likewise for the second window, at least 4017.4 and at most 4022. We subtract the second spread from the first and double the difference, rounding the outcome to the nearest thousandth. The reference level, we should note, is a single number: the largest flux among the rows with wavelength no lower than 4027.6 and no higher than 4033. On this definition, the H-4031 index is 0.023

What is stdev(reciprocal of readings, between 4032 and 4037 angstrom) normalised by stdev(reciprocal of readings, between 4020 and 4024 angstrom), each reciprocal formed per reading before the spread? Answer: 18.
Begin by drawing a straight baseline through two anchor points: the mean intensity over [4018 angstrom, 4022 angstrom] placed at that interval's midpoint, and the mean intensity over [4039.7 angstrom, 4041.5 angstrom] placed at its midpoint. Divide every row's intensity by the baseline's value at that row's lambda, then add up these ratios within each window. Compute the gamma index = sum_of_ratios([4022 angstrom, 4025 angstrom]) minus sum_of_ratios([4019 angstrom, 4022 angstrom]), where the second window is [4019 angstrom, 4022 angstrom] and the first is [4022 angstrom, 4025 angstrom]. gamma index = 0.03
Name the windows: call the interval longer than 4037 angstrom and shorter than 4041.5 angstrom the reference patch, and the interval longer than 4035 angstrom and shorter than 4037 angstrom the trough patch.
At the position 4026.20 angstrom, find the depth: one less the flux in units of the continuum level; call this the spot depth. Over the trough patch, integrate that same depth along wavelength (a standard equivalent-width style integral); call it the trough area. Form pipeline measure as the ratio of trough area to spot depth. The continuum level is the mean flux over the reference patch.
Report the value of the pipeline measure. 20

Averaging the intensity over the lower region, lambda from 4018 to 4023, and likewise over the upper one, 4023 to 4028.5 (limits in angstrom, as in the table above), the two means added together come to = 1.66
